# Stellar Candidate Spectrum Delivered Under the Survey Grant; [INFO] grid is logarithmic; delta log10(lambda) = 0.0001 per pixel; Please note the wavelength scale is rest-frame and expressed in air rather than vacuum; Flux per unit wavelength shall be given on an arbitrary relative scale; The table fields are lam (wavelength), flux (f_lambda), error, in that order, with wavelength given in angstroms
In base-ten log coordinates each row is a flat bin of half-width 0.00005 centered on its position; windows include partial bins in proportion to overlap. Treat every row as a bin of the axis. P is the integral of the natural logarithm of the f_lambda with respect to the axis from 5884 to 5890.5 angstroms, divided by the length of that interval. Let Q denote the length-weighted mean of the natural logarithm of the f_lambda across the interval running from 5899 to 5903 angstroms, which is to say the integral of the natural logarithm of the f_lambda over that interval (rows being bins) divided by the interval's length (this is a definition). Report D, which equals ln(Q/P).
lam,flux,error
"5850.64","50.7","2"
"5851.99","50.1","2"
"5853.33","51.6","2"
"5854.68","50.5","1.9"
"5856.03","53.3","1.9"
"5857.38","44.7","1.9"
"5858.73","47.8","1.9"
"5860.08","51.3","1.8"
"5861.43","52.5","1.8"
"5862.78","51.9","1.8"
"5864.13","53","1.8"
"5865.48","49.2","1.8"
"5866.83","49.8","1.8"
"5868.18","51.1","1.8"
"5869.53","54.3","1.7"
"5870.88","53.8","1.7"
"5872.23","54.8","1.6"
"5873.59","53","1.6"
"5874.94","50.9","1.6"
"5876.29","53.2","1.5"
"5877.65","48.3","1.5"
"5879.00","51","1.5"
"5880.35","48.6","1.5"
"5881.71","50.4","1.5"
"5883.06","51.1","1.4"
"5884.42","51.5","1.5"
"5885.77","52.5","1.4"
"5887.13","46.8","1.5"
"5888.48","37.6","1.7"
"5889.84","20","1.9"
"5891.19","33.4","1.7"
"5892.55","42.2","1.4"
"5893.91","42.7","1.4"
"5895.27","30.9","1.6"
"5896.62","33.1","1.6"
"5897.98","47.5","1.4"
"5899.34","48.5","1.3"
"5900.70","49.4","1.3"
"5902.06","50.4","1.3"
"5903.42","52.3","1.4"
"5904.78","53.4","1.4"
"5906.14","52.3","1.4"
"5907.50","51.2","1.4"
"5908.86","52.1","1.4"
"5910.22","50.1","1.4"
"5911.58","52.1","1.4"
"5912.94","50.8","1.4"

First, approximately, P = 3.67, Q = 3.90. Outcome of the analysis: 0.06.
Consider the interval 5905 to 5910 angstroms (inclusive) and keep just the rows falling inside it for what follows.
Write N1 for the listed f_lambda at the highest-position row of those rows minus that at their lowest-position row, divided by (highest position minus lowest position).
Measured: -0.1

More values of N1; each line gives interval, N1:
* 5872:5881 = -0.8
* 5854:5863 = 0.2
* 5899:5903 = 0.7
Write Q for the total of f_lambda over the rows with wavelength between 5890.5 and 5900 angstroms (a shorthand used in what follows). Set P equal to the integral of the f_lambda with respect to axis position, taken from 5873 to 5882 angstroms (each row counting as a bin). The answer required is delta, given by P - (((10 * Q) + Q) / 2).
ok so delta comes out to -1074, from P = 457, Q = 278.3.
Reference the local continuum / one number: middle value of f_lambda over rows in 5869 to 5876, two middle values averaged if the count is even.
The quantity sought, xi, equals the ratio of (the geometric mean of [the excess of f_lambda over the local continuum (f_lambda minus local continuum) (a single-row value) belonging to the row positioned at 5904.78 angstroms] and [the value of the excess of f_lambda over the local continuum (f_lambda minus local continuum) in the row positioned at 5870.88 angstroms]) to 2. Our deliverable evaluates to 0.0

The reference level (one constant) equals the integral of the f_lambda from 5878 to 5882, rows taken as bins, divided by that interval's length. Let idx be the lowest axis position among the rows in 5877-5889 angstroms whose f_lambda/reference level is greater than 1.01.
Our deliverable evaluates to 5879.00 angstroms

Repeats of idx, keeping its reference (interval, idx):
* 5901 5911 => 5902.06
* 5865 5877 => 5868.18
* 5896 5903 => 5902.06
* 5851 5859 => 5853.33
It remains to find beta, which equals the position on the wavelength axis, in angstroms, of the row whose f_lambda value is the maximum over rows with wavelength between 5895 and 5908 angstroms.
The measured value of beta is 5904.78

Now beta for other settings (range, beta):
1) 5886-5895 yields 5887.13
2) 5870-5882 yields 5872.23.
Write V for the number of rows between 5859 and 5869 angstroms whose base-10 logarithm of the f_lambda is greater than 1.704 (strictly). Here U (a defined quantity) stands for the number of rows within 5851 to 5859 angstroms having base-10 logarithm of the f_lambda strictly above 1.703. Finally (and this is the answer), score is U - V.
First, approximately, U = 3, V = 5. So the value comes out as -2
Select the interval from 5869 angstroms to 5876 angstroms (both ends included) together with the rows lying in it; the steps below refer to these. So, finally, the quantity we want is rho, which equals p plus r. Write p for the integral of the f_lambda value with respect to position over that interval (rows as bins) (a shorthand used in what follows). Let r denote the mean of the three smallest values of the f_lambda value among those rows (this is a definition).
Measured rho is 426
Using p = 373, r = 52.6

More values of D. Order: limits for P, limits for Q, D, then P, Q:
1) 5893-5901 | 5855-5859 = 0.04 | 3.71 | 3.88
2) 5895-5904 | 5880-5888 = 0.03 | 3.79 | 3.91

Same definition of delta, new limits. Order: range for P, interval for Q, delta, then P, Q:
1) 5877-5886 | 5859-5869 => -1520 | 454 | 358.8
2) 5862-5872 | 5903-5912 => -1479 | 520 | 363.5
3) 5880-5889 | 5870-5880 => -1571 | 437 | 365.0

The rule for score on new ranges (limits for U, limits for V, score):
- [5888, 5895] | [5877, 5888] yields -4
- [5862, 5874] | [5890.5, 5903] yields 7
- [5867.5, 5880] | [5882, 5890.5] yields 5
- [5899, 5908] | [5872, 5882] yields -1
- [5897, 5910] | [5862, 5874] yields -2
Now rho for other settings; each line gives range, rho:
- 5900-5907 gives 411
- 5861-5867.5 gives 383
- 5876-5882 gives 349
